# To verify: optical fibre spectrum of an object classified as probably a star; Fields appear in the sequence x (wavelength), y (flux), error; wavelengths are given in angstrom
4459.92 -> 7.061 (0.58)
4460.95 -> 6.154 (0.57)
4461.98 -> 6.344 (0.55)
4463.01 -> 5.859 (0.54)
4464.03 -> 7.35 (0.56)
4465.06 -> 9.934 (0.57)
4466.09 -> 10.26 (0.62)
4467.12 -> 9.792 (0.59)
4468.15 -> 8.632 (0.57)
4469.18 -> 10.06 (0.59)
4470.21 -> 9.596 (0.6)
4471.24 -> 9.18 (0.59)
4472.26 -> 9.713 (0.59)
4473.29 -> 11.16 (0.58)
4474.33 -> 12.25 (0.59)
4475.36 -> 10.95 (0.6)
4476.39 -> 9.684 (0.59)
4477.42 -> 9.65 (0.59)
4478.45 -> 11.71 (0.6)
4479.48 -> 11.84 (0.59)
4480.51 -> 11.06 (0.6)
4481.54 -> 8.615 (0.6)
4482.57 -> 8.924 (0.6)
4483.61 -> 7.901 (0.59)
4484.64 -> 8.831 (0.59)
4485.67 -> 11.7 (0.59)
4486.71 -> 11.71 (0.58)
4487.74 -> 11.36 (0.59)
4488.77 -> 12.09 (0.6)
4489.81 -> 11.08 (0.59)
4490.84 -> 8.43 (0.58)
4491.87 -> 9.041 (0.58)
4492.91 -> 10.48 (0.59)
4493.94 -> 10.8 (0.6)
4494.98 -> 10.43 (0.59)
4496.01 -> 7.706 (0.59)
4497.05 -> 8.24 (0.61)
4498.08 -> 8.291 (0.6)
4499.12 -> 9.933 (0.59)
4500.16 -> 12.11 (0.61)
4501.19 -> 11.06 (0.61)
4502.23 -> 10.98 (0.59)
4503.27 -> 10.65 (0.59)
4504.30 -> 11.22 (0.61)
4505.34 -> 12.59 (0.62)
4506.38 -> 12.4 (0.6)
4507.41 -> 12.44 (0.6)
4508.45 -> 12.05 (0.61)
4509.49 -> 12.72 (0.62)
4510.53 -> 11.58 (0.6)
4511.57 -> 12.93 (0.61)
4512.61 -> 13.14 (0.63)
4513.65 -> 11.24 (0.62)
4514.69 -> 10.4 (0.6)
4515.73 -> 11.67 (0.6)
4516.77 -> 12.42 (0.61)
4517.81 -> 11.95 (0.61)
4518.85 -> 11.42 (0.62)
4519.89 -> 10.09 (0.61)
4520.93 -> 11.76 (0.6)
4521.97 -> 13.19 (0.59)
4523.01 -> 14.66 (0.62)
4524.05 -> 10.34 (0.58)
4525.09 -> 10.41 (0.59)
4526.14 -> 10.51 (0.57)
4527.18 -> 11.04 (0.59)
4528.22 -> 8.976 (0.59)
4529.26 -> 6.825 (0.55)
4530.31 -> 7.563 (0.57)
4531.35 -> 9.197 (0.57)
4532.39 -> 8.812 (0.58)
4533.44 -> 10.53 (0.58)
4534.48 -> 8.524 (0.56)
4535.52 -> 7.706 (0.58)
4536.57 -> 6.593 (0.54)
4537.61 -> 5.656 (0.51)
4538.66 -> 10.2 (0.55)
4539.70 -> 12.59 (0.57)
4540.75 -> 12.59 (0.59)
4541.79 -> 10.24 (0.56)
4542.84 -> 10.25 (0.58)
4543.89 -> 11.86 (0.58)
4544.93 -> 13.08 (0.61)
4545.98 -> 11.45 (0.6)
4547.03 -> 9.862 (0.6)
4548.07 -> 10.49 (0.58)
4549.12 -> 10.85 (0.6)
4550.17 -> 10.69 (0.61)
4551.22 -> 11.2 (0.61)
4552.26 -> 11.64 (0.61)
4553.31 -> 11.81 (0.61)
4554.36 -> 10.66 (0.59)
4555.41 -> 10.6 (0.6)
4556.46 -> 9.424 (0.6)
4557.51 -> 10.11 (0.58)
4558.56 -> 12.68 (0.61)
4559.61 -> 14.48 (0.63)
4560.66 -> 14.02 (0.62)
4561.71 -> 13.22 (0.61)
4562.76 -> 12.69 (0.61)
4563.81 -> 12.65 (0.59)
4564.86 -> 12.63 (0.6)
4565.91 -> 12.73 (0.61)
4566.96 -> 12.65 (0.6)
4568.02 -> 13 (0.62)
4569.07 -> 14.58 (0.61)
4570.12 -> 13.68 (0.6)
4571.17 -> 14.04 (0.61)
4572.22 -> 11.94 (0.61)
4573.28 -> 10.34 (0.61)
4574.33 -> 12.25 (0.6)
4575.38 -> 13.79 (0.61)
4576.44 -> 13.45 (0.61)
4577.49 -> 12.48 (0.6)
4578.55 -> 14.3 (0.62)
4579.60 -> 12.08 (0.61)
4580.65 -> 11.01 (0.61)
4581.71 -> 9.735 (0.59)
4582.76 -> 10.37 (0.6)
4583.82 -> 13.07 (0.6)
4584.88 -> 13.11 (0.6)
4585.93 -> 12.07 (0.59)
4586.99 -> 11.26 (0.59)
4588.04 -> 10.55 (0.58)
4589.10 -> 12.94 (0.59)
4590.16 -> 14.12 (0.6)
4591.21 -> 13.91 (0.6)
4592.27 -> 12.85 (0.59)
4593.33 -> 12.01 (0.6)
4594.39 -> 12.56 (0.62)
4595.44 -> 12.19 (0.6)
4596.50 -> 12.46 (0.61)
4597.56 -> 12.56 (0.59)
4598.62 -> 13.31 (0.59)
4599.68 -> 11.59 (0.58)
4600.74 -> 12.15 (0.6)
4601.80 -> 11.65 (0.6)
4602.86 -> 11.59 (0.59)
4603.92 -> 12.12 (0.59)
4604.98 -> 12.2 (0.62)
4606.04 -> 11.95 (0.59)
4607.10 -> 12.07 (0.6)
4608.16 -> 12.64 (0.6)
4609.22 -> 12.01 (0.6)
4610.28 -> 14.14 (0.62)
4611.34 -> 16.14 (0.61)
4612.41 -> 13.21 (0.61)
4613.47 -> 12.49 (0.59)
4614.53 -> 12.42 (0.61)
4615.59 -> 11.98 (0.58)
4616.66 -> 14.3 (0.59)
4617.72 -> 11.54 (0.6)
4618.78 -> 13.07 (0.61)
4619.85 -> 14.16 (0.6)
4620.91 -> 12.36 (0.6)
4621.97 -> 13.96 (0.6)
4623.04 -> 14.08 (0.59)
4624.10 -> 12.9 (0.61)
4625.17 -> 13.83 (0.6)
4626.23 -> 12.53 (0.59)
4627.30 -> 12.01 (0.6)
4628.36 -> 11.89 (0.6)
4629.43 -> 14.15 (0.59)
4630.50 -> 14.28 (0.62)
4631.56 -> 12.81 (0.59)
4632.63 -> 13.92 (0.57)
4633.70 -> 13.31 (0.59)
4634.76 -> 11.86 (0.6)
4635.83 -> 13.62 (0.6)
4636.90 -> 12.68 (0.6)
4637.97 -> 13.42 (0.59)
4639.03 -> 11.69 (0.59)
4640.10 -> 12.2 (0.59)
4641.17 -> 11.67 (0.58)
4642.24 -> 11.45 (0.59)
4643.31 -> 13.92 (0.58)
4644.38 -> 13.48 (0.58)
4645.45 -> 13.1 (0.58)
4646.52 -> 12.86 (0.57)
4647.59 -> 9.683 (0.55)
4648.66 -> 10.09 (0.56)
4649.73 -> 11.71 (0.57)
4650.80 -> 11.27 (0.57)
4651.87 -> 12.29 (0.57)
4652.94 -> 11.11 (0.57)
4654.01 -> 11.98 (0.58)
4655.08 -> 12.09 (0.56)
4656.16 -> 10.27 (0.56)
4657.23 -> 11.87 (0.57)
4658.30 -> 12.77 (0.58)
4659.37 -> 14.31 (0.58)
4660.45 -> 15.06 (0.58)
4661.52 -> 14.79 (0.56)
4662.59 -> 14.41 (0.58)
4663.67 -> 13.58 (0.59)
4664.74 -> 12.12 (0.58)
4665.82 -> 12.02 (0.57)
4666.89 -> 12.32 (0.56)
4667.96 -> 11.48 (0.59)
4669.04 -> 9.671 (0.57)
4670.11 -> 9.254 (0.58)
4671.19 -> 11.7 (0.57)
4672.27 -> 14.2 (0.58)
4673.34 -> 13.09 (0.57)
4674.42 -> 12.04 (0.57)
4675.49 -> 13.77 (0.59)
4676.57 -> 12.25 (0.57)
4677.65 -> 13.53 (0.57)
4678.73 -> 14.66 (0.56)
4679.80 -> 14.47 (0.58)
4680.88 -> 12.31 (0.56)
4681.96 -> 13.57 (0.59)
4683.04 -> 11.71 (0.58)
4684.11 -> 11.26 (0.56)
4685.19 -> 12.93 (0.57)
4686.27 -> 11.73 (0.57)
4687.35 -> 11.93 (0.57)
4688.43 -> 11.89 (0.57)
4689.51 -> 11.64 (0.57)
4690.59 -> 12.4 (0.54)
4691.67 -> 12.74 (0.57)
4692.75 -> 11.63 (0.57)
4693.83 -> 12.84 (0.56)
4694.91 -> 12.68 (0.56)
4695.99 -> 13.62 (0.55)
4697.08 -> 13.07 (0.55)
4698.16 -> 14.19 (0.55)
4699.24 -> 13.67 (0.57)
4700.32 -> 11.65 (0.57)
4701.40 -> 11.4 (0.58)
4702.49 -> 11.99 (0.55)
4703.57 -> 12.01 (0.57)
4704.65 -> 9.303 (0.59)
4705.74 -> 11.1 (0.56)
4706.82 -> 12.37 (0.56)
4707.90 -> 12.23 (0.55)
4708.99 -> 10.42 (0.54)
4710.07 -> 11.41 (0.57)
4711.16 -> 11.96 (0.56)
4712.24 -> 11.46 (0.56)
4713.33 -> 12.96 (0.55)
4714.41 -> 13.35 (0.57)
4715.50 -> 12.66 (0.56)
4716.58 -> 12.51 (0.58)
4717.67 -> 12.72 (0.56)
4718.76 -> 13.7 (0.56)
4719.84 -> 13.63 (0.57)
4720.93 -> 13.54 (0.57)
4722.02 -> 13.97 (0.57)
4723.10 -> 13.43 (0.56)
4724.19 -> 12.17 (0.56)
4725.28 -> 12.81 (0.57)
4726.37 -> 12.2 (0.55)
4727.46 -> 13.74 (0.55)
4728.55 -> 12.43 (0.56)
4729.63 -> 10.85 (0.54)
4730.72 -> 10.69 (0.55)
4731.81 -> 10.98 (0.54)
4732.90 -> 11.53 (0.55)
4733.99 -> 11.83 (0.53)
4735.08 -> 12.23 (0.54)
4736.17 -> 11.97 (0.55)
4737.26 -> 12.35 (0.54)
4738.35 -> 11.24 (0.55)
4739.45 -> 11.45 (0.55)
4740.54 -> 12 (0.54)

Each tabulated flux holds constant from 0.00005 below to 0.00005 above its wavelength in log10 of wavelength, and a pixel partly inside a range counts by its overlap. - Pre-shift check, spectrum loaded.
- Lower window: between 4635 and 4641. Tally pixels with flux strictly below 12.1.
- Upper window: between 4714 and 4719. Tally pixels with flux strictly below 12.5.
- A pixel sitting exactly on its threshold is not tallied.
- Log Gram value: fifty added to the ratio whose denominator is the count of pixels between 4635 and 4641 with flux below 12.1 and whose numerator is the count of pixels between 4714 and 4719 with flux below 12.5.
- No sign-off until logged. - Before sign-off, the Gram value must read 50.0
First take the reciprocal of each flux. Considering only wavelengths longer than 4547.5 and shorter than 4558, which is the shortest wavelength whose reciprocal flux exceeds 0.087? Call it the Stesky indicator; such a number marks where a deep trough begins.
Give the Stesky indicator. 4548.07 angstrom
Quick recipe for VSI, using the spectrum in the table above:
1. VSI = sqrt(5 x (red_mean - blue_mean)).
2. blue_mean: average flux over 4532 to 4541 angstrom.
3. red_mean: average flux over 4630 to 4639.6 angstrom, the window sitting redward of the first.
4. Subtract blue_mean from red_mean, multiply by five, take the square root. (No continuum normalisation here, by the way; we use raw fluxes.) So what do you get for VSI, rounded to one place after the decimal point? 4.4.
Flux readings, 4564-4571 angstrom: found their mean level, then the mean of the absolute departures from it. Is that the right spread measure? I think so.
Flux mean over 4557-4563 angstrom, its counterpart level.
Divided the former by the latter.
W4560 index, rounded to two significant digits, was 0.048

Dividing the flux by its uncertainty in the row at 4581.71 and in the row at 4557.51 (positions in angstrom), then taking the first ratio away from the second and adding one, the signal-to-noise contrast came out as 1.9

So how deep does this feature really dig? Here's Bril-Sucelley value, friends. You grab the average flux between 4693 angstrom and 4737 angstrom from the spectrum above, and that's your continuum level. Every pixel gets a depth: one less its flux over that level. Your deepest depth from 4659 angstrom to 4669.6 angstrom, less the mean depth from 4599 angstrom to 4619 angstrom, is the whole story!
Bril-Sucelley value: 0.24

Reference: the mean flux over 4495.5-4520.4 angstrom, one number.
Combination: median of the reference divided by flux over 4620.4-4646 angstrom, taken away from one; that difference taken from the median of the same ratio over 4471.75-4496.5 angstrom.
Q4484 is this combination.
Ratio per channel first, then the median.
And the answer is 0.92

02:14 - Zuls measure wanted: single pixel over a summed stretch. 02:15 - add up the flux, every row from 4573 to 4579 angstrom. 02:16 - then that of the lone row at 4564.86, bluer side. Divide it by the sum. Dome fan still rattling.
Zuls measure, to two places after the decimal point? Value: 0.16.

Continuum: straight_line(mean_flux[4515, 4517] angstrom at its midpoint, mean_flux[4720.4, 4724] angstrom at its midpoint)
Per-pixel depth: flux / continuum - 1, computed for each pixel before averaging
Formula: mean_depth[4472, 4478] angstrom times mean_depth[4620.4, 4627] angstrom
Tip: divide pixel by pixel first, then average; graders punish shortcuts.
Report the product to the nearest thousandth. -0.003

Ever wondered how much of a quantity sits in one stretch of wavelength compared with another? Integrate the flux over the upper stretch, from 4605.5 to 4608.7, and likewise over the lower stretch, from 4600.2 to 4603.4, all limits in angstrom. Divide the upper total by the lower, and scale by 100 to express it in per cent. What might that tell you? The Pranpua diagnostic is 104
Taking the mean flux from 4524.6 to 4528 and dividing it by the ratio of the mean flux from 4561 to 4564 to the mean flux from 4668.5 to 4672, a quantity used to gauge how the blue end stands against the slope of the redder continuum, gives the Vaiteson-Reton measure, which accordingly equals 8.5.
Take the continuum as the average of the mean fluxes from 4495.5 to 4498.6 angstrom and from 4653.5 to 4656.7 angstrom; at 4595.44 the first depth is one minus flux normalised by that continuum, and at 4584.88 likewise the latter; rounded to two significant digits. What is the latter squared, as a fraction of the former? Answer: -0.47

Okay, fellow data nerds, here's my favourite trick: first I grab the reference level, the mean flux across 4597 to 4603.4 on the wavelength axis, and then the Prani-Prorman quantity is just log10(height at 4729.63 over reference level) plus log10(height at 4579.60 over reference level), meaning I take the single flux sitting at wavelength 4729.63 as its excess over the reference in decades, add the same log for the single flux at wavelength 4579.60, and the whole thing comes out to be -0.05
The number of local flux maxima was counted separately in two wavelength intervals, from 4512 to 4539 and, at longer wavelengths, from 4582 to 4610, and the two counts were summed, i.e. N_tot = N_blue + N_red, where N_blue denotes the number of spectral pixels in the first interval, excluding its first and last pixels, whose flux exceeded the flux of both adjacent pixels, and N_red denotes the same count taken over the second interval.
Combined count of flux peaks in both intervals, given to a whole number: 12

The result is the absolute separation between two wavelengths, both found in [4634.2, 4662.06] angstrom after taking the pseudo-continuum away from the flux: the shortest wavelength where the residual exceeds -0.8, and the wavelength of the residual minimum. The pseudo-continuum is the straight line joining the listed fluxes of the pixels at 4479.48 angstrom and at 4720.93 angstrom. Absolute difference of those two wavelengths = 11.8 angstrom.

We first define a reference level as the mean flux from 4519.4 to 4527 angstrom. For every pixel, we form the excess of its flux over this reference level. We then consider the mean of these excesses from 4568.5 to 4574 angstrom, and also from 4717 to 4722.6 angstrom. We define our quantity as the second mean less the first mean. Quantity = 0.60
